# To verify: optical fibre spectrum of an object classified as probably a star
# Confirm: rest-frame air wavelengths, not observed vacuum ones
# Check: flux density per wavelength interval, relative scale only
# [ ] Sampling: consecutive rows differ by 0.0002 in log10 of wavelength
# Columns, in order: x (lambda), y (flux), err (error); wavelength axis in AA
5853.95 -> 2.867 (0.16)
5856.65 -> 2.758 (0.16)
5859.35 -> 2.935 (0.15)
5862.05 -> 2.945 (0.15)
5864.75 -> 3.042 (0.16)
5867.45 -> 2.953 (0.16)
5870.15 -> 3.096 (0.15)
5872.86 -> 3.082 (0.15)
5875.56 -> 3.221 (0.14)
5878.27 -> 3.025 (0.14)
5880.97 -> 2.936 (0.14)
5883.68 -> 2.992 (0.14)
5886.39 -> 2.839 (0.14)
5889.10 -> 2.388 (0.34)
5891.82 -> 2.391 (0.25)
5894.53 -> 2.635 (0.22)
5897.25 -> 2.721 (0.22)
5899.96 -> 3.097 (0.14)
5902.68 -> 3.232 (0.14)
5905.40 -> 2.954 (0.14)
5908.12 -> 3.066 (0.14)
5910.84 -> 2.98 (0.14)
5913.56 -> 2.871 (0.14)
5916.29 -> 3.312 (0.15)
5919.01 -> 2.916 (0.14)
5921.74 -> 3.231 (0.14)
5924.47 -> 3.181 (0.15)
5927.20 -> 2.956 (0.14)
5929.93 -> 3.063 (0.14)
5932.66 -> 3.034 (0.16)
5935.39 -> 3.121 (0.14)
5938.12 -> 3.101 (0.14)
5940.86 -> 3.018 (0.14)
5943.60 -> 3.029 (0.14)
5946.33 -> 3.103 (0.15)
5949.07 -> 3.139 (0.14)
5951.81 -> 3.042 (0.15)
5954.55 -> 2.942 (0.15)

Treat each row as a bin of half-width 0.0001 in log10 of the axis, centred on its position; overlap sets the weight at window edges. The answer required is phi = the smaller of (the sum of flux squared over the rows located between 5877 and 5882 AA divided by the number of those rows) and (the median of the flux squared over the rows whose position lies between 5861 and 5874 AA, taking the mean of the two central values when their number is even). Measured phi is 8.89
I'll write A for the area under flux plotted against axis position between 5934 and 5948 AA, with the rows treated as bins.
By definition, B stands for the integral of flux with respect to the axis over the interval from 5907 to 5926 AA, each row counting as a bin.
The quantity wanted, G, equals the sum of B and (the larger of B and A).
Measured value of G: 117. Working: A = 43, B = 58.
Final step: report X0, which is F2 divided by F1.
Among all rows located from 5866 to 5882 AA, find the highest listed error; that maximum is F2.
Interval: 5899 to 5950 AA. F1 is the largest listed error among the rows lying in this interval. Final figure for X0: 1.0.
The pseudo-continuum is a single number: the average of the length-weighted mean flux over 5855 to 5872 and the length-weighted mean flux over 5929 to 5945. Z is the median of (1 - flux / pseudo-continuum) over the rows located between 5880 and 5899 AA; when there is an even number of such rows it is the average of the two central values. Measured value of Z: 0.096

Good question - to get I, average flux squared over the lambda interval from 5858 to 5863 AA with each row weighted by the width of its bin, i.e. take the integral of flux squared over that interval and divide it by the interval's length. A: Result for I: 8.64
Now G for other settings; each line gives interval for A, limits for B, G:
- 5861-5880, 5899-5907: 83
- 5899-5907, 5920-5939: 118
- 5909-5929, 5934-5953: 120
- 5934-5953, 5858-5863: 73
